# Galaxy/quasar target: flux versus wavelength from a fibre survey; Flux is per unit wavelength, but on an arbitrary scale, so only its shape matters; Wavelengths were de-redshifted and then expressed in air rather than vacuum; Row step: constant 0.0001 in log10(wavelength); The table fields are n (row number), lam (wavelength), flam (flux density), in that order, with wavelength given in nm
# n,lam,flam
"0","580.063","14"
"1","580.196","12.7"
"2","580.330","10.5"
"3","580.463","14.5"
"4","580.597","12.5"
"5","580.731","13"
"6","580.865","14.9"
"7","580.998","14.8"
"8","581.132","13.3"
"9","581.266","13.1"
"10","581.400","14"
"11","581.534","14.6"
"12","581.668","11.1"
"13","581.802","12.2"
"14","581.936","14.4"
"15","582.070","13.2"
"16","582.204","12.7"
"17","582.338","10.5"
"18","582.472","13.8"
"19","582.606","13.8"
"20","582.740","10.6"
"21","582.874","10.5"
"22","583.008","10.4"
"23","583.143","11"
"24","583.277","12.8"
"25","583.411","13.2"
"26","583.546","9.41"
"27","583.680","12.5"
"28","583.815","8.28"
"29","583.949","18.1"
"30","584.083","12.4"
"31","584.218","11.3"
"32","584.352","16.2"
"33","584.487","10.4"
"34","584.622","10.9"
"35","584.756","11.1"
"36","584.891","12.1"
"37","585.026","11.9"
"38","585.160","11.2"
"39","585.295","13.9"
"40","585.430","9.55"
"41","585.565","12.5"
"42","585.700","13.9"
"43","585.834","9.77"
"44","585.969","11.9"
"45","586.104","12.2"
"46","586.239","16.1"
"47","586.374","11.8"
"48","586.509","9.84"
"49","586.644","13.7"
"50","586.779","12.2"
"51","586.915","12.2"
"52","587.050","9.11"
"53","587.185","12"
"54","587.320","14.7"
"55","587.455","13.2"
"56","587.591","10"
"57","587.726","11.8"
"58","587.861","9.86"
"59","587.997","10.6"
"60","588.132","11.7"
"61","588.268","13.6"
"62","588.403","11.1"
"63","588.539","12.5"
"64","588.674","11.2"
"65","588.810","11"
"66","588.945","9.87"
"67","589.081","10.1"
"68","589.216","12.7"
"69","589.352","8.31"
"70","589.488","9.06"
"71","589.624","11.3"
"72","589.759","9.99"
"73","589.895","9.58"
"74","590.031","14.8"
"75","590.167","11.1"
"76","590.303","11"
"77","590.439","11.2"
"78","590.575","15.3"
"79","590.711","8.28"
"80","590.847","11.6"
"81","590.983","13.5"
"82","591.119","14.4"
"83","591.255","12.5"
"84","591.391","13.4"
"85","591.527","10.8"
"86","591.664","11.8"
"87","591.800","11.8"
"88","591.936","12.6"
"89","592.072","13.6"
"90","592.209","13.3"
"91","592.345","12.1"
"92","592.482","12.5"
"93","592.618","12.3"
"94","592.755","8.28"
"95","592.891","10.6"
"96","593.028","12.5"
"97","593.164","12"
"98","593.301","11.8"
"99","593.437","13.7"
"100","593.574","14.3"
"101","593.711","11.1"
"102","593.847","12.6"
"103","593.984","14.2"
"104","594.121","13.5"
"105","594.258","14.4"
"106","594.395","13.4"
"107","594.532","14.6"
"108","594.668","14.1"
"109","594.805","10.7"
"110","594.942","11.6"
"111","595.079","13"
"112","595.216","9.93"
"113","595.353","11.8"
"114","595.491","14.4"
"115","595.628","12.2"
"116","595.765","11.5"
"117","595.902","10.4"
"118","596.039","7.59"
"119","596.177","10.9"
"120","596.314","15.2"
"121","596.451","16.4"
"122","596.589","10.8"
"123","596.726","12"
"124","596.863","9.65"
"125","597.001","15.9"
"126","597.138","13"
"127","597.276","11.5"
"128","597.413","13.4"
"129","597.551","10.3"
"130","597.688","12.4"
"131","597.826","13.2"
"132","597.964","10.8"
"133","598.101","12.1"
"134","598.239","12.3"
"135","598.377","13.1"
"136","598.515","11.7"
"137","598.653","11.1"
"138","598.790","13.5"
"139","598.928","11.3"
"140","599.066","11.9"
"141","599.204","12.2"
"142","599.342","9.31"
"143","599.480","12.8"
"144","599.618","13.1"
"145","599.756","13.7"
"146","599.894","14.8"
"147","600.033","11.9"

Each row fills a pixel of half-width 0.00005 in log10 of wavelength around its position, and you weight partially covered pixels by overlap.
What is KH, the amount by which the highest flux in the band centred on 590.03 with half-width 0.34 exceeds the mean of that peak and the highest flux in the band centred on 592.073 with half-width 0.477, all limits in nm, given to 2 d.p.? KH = 0.60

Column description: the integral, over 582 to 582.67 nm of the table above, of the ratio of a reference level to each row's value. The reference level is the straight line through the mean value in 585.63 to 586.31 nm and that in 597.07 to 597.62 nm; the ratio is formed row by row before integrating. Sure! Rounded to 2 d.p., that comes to 0.69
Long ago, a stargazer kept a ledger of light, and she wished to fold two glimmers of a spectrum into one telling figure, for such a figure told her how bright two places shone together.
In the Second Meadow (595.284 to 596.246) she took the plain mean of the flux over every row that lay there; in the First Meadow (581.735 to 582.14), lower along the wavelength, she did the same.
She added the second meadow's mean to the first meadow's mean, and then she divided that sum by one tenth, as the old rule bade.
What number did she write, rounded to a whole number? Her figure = 245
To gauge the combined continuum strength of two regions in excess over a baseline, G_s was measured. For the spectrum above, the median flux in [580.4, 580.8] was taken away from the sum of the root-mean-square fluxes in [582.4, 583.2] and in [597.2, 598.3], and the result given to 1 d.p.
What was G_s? 10.8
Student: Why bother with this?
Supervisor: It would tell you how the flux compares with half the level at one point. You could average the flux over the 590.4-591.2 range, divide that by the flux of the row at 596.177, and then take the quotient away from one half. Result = -0.64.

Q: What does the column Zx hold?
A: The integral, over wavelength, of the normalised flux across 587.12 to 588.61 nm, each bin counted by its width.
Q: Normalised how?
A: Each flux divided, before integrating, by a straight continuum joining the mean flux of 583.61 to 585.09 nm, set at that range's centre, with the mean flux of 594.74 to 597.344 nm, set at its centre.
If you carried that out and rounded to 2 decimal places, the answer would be 1.45 nm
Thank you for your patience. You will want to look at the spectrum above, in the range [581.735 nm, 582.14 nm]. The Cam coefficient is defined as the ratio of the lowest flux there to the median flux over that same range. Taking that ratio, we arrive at 0.92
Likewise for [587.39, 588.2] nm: 0.88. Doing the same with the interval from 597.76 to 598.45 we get 0.88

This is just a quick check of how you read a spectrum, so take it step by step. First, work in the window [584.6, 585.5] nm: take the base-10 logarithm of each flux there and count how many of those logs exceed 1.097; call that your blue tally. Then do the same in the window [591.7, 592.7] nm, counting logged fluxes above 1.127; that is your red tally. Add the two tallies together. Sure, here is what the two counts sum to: 2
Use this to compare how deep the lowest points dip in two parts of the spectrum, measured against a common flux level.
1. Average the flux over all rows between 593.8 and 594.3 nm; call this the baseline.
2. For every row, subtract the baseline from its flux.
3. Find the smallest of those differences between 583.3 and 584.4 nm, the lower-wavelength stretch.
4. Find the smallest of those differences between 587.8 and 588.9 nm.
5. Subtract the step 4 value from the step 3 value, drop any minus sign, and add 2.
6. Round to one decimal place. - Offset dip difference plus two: 3.6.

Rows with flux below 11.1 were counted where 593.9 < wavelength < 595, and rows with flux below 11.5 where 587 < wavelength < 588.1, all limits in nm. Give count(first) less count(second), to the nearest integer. -3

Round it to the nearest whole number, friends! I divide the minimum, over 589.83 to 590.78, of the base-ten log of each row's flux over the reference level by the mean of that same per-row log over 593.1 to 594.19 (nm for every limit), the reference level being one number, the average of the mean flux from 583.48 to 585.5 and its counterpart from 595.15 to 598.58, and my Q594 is -6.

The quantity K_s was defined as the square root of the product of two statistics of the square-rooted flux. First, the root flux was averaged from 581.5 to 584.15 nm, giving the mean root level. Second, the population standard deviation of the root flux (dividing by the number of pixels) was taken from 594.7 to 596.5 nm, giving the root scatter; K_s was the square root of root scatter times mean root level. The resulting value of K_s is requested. 1.07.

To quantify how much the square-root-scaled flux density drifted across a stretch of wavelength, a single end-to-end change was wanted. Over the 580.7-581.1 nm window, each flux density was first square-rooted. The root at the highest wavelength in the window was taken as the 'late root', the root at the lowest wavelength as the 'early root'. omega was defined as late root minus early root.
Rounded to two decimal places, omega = 0.24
